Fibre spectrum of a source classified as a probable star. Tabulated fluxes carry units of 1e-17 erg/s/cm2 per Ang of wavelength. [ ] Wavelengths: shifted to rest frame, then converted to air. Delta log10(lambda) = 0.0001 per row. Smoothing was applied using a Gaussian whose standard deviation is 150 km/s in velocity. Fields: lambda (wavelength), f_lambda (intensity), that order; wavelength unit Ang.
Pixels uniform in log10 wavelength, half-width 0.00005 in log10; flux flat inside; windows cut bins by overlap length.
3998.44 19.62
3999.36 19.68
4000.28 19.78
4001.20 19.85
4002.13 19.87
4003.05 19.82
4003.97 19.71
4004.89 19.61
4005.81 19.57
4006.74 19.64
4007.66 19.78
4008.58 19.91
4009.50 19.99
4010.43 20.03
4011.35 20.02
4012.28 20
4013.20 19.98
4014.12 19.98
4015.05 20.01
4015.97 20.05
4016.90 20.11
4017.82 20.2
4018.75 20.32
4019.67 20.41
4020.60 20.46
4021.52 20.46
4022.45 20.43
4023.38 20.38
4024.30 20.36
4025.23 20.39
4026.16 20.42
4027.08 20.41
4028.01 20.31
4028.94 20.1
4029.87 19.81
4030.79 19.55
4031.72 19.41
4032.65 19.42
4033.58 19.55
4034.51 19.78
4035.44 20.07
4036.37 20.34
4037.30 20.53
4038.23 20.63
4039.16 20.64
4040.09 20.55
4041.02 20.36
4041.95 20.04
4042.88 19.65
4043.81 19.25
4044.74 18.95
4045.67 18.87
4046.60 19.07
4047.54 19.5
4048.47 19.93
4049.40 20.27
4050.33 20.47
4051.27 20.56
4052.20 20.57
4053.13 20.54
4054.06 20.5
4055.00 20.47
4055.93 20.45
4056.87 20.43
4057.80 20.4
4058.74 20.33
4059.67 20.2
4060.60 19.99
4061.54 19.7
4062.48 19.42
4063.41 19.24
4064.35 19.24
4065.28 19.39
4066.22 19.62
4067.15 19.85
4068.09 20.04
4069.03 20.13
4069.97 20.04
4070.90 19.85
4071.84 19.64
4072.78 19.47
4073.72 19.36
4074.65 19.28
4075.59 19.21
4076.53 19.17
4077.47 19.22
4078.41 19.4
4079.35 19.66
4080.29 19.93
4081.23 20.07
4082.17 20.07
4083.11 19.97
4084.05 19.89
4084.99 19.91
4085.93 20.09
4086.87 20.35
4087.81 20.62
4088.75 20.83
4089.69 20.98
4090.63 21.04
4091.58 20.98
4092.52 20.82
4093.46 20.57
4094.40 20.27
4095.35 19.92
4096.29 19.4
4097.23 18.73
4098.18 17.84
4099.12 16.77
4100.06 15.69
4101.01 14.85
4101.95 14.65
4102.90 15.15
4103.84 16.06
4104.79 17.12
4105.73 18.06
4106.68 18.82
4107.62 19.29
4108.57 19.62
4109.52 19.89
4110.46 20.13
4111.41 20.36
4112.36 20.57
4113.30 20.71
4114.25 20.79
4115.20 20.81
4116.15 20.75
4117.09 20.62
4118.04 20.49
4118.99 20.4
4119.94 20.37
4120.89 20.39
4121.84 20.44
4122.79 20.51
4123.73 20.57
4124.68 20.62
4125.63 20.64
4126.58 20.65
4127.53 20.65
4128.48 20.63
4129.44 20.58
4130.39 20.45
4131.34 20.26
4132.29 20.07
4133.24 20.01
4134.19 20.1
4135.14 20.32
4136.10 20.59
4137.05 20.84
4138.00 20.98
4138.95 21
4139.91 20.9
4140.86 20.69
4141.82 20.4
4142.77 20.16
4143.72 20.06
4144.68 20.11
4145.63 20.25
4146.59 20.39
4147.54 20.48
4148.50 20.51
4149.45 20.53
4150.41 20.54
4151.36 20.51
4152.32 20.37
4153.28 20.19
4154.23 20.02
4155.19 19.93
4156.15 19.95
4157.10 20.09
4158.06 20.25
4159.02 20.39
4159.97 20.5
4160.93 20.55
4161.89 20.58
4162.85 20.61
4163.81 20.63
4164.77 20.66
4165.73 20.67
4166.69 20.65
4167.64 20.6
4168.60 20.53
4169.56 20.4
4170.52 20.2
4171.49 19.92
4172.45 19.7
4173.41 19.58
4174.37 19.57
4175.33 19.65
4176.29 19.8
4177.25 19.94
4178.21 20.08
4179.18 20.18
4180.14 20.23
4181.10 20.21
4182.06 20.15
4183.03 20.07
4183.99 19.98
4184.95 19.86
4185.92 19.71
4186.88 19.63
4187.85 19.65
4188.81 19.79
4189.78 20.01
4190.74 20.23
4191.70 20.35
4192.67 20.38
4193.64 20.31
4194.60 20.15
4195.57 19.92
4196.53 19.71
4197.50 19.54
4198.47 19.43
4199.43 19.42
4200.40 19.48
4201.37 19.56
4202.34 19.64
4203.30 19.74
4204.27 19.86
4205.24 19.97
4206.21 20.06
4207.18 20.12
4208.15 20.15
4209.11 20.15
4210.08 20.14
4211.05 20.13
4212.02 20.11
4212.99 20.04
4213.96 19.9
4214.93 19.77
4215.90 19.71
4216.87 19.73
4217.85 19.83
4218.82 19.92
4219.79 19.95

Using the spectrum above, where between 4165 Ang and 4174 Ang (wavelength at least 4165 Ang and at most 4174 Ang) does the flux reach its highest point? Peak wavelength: 4165.73 Ang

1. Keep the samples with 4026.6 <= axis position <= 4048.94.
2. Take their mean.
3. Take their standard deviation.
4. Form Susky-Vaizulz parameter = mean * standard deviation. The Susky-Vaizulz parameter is 11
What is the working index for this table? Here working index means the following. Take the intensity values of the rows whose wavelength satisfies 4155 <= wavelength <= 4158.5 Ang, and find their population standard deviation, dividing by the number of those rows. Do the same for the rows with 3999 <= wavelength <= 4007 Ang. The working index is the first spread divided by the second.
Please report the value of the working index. 1.25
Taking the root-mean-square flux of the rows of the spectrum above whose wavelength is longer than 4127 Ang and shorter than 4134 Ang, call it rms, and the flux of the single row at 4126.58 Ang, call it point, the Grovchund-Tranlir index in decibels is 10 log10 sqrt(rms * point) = 13.1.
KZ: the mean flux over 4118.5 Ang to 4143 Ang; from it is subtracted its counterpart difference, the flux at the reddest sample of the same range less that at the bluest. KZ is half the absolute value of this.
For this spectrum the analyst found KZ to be 10.4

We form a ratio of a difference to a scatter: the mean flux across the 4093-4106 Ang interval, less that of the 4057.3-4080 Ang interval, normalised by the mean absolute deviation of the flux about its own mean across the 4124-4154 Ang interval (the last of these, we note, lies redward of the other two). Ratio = -10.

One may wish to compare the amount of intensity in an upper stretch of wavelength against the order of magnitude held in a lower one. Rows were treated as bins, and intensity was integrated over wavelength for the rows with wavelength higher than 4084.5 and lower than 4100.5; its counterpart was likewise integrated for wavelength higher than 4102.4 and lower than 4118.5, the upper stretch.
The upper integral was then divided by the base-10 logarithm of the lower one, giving 125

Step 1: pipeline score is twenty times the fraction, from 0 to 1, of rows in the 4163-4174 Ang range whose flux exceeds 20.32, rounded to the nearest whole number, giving 13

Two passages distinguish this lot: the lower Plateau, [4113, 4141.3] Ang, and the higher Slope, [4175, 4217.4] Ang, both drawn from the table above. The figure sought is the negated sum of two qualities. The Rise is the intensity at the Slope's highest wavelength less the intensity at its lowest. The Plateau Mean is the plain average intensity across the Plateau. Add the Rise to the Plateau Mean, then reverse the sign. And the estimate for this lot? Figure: -20.6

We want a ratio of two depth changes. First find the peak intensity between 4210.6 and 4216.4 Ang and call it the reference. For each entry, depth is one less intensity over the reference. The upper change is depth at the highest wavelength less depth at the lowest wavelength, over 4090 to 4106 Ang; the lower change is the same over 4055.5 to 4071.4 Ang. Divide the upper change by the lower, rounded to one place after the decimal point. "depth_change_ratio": 5.0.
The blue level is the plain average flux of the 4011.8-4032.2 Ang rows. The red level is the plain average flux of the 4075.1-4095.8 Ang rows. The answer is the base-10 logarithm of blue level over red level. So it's 0.001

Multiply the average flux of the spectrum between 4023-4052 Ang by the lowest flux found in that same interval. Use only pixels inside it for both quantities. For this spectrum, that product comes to 377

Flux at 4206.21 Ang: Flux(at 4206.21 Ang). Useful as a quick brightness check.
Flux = 20.06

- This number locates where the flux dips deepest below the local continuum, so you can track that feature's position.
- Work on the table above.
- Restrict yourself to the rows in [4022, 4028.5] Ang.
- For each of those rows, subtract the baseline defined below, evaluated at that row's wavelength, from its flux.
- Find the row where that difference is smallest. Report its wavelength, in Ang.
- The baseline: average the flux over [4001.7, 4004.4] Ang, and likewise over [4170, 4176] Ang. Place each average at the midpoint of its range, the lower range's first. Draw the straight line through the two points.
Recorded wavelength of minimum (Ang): 4028.01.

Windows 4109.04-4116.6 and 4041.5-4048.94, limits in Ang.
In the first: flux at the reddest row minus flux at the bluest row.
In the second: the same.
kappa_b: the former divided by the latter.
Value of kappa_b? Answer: -7.82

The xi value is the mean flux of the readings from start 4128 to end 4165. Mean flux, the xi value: 20.41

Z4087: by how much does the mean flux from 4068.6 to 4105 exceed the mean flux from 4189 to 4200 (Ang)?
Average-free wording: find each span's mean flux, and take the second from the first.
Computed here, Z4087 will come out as -0.8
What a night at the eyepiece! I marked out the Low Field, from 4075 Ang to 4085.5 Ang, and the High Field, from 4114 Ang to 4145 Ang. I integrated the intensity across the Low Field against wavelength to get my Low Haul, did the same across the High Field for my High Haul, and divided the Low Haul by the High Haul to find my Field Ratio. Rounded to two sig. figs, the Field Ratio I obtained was 0.32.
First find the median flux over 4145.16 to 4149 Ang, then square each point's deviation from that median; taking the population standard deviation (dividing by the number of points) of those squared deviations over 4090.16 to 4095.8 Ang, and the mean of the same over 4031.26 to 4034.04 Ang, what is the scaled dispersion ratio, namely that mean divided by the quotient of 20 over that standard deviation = 0.0063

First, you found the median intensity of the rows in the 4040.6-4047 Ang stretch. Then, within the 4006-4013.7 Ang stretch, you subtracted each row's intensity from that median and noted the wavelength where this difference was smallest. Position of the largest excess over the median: 4010.43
